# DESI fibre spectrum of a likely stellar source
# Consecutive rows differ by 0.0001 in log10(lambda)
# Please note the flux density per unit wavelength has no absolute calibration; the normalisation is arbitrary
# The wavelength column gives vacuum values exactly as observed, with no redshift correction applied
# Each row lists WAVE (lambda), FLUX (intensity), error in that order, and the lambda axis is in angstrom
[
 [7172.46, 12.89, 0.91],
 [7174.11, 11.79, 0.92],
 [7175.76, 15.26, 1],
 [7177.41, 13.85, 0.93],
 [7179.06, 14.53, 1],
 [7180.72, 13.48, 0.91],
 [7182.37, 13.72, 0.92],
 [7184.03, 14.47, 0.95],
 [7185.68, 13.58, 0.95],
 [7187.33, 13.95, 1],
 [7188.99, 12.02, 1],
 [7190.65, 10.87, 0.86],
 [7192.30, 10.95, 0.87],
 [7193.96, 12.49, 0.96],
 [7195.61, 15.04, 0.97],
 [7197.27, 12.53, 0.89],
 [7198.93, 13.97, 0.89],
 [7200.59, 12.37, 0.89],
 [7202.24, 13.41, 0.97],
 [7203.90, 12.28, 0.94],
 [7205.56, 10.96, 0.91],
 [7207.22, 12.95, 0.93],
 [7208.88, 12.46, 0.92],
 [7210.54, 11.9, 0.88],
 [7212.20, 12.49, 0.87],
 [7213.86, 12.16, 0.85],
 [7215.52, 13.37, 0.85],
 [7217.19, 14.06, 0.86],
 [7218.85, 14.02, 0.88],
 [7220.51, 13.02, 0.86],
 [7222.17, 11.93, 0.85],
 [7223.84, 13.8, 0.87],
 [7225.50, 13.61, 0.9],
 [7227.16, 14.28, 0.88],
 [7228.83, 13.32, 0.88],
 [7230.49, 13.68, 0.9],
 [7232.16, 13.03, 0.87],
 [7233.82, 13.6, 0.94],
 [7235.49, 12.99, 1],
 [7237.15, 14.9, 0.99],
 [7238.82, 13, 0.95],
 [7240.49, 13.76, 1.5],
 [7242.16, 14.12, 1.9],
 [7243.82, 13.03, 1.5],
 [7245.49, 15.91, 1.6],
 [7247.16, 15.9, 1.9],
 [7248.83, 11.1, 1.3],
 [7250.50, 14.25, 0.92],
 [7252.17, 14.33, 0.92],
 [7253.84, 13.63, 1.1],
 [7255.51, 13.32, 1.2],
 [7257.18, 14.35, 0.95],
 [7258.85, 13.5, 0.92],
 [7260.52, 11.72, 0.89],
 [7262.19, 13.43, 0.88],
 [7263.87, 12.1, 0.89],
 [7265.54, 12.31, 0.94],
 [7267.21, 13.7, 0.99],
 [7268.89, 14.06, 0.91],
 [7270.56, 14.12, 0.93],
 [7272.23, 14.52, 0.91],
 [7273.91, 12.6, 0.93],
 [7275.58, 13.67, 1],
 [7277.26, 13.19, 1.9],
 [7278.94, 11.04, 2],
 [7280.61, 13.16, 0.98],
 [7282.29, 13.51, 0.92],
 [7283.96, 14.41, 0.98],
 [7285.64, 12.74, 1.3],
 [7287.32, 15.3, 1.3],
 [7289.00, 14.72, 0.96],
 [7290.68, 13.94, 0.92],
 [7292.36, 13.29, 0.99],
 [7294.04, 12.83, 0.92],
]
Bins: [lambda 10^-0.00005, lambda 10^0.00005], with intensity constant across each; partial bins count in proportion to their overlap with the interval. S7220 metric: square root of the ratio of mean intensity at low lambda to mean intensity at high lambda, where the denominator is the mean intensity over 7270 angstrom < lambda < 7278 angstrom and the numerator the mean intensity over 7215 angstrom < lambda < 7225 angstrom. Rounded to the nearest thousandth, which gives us 0.991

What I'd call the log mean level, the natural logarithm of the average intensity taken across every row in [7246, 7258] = 2.63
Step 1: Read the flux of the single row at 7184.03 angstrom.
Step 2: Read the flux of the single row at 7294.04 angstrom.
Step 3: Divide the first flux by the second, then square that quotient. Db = 1.3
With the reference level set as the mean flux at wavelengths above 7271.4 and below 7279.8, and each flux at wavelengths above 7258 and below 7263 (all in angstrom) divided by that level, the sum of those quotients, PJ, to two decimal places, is 2.97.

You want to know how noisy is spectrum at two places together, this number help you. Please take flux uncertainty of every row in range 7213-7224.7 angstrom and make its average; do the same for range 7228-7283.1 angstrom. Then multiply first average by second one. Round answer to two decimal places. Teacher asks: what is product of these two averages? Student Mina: 0.97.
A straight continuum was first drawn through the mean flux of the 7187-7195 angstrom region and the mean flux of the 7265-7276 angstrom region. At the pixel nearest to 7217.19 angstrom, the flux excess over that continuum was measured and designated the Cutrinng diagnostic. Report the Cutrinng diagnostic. 1.5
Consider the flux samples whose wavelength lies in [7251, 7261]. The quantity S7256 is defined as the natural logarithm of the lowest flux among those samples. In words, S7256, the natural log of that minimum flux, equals 2.46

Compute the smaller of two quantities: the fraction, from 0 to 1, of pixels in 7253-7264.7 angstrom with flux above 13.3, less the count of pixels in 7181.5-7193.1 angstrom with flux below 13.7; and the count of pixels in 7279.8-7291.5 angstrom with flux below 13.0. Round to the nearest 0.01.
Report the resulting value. -3.29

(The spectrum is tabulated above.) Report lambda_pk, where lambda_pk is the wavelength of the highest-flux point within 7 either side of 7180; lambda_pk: 7175.76 angstrom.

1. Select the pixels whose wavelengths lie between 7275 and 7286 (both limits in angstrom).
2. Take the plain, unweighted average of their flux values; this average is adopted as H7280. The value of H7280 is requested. 13.1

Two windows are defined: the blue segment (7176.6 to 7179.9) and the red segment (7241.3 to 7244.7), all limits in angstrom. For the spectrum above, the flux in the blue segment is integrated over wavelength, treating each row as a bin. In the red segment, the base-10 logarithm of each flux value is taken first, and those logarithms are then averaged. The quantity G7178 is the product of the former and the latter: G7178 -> 53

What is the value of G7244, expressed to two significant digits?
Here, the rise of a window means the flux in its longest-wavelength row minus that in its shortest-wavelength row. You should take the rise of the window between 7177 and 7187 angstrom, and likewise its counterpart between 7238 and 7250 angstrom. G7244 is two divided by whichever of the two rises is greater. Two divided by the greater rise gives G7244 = -7.4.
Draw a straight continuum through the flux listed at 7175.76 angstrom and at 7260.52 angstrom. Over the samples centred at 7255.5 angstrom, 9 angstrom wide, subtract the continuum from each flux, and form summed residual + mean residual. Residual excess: 11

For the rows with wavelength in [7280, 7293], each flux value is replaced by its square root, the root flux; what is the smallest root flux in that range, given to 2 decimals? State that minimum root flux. 3.57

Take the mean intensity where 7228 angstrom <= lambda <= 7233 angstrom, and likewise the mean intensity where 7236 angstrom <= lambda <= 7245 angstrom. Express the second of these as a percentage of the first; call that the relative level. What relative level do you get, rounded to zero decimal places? 103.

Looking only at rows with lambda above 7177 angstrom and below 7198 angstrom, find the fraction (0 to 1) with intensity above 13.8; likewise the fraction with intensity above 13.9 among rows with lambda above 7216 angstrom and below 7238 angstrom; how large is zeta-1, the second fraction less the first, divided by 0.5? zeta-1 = -0.2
